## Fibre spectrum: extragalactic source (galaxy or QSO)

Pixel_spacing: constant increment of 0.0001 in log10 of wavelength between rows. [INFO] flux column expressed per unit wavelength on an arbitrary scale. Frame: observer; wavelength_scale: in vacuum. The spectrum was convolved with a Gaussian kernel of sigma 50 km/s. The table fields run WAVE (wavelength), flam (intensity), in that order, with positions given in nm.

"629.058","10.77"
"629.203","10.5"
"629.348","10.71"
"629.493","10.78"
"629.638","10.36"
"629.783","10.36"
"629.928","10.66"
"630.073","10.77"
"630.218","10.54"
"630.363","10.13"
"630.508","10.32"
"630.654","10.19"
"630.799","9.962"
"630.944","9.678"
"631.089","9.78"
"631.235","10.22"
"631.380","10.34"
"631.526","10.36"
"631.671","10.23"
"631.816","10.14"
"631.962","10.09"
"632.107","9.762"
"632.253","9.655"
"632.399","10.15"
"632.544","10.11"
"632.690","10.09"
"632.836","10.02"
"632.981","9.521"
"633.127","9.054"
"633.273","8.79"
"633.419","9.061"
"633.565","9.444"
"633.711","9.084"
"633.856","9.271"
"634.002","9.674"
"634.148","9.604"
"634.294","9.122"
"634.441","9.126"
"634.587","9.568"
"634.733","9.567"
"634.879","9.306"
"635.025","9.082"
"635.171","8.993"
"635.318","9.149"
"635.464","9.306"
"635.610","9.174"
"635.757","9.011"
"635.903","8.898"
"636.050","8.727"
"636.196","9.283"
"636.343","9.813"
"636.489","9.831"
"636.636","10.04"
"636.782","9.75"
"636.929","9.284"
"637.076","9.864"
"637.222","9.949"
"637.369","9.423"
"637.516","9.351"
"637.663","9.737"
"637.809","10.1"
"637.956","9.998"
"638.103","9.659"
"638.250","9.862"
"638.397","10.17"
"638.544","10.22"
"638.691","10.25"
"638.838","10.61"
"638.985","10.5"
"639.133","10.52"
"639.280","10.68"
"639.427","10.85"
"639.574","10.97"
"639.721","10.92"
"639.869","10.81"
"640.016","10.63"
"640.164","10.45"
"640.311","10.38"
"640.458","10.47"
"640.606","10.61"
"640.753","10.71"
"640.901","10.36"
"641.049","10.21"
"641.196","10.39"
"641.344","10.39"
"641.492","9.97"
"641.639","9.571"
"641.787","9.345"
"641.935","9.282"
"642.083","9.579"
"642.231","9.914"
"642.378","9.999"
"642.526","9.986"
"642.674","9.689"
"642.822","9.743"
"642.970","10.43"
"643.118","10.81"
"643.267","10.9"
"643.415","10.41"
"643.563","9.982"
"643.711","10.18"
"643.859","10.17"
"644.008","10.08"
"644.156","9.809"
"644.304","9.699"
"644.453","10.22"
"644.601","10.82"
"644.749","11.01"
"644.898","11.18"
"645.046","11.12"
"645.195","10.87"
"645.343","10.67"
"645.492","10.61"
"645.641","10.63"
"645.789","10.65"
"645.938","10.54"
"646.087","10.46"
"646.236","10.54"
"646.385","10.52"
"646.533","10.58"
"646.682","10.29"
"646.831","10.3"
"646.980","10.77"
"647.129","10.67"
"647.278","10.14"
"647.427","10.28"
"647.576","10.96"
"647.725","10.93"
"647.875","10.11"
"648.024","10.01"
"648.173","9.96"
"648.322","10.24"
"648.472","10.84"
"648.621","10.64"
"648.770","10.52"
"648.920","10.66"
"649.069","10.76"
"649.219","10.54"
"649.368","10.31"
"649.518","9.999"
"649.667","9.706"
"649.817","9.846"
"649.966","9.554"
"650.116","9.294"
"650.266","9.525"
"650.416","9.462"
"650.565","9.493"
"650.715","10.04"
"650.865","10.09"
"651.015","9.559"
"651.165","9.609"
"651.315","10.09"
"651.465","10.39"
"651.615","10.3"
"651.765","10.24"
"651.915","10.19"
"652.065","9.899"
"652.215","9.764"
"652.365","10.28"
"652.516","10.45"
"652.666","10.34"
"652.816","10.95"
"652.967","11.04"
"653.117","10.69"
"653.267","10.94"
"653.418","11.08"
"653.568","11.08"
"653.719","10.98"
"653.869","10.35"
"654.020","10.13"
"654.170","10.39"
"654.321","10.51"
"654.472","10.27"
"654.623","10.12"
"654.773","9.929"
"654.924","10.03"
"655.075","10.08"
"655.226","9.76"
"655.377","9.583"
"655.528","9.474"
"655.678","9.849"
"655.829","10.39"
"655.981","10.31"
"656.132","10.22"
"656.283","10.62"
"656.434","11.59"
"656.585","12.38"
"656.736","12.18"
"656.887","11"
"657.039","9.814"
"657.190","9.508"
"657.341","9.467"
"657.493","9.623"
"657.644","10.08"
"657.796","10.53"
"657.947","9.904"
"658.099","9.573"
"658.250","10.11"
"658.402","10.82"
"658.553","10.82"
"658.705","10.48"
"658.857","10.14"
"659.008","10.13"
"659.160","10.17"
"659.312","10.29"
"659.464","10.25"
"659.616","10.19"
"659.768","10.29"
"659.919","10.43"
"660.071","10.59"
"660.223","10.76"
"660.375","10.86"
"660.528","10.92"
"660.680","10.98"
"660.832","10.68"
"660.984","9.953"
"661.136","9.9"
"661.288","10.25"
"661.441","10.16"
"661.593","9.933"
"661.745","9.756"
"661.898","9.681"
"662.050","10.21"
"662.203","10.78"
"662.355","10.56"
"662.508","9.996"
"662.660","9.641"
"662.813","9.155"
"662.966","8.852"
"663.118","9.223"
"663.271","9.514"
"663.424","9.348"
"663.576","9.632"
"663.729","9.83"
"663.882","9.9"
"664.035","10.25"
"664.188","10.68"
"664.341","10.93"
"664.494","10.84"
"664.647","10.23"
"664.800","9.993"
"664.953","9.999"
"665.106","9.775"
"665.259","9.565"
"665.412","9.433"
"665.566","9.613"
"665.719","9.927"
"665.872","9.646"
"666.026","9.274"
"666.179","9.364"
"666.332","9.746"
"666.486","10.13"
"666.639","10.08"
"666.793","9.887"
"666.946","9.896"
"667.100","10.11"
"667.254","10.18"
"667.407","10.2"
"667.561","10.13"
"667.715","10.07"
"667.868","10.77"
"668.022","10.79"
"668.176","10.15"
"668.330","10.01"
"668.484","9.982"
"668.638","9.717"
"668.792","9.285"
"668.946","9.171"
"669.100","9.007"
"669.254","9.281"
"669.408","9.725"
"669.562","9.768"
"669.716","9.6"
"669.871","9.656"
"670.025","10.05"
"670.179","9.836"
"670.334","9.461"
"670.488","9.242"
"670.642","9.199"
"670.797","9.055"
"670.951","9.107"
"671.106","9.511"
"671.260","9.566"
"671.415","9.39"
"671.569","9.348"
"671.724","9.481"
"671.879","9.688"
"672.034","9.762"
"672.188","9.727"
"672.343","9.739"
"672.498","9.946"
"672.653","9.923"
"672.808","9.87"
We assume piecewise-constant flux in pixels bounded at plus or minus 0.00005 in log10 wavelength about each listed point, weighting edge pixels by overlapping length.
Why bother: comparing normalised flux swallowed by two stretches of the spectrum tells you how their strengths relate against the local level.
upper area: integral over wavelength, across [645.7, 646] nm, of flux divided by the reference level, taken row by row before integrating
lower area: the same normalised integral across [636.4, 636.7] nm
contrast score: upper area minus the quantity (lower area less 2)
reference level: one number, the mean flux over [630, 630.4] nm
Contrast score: 2.02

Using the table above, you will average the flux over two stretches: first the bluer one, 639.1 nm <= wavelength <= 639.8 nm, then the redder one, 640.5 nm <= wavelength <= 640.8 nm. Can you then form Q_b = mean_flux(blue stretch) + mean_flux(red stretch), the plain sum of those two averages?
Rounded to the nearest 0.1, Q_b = 21.4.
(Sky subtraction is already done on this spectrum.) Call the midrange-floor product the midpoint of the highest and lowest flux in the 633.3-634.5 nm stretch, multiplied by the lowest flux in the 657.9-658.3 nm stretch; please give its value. 90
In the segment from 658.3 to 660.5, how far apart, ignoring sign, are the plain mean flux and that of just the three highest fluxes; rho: 0.39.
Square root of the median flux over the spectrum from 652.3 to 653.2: 3.25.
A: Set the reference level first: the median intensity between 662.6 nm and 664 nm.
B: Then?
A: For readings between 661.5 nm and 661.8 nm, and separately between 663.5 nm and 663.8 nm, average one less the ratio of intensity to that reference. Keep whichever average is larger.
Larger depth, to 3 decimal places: -0.023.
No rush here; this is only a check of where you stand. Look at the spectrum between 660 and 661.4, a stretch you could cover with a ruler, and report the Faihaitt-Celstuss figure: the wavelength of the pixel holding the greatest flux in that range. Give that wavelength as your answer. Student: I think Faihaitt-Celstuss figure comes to 660.680 nm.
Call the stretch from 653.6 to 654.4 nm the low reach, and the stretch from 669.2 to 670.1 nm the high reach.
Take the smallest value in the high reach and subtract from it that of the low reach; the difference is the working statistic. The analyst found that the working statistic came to -0.8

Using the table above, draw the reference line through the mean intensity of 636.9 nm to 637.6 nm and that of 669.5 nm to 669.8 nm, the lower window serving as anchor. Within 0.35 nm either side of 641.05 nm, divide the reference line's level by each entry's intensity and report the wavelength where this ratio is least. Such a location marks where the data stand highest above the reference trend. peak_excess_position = 640.753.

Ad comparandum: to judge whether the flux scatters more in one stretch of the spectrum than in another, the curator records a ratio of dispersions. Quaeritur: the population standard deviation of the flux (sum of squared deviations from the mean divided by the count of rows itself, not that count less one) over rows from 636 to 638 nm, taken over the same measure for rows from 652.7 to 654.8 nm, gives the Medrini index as 0.95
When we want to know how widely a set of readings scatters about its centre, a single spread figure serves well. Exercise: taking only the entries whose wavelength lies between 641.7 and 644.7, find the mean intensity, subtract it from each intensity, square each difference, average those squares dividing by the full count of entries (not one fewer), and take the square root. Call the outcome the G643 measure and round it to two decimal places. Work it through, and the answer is 0.45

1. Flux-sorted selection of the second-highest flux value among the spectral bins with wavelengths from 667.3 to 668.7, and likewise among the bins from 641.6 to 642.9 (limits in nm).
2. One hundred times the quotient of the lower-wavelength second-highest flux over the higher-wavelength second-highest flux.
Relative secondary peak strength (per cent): 93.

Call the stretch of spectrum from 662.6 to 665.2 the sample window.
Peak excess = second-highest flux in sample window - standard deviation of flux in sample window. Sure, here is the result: 10.3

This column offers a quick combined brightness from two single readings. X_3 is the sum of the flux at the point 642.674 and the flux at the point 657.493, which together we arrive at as 19.3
